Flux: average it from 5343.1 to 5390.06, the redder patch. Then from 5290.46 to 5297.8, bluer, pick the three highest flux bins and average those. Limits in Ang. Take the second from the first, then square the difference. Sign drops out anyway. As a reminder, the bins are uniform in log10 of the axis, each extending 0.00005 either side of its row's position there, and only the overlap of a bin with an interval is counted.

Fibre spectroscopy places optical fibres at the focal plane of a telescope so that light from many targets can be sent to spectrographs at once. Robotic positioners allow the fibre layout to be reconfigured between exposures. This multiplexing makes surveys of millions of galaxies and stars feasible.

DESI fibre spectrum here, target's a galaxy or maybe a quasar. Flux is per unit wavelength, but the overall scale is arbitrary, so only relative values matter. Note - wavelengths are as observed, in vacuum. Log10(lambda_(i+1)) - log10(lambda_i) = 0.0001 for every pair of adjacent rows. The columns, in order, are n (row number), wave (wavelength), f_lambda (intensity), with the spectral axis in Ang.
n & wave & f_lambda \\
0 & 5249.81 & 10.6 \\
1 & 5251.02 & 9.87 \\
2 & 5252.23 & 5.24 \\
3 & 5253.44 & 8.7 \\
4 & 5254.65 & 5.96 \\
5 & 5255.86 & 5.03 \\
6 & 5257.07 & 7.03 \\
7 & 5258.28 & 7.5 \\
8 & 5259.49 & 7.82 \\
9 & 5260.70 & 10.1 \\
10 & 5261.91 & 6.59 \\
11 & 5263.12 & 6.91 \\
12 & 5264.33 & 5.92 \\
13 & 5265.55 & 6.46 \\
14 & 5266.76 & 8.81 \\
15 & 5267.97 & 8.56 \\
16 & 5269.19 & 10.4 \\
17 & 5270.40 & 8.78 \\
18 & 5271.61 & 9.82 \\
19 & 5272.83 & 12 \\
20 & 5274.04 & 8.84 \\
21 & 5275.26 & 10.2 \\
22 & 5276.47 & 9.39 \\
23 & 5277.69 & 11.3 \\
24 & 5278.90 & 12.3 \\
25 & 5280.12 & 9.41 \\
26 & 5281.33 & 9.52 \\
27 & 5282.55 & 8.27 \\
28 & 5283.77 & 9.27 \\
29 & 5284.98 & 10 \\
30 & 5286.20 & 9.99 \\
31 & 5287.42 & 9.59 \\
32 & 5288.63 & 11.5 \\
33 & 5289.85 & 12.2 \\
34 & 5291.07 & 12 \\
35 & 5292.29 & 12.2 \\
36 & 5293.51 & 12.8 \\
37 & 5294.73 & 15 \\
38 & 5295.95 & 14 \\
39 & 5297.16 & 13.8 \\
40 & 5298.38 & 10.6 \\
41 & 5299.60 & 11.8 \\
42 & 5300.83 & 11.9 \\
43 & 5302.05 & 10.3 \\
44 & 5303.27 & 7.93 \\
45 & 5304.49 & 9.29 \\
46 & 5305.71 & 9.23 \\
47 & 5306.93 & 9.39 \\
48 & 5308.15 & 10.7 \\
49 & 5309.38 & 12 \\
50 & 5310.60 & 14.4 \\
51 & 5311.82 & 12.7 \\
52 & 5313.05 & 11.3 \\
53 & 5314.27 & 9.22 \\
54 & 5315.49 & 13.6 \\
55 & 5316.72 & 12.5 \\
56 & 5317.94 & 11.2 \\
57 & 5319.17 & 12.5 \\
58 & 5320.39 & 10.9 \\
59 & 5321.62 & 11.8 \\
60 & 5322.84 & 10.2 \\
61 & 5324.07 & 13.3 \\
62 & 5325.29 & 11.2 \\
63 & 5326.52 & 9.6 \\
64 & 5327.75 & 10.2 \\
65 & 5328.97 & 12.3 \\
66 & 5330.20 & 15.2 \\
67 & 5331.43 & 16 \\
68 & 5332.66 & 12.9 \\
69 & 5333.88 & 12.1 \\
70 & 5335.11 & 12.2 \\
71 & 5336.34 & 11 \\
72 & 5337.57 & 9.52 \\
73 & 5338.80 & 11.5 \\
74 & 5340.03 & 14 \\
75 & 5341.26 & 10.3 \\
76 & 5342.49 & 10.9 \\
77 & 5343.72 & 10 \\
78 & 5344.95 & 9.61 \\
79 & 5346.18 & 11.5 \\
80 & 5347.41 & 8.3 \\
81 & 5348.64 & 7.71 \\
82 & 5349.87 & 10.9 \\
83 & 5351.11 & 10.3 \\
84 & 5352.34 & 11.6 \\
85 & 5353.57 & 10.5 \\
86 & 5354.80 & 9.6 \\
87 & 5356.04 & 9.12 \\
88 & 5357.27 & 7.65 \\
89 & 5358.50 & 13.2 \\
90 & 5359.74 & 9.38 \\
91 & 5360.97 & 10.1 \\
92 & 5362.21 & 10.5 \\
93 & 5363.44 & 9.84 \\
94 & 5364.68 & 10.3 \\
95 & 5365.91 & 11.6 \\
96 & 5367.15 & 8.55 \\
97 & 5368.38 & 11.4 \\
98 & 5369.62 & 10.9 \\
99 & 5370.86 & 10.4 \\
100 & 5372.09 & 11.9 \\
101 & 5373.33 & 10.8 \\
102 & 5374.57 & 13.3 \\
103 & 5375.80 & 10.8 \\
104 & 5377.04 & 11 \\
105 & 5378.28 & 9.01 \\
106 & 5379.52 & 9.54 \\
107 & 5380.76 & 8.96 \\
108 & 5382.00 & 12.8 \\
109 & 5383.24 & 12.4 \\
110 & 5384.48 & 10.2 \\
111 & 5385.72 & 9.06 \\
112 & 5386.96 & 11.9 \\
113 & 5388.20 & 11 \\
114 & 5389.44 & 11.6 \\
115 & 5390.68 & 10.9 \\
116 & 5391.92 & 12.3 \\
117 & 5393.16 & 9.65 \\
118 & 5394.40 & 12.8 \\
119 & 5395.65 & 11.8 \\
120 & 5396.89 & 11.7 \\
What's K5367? 15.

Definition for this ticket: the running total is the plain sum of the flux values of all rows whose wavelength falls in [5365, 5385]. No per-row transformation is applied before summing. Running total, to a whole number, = 174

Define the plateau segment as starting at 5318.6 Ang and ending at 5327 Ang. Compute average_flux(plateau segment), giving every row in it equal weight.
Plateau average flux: 11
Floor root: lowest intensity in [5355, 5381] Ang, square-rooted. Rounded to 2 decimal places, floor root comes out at 2.77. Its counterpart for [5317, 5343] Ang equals 3.09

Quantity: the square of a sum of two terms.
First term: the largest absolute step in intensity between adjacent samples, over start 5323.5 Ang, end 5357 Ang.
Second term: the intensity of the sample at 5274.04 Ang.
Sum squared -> 157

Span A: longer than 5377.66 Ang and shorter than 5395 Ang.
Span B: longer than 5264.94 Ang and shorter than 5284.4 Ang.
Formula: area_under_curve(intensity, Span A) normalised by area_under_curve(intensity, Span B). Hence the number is 1.0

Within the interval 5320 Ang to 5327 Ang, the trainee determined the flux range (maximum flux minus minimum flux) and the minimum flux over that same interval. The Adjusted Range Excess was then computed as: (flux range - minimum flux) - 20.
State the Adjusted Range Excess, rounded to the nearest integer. -26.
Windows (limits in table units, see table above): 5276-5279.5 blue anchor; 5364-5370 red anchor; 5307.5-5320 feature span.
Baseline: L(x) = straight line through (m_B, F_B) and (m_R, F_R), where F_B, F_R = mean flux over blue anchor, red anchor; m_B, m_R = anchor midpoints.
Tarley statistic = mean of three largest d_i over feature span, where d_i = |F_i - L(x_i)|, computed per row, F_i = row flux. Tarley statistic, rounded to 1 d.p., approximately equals 2.7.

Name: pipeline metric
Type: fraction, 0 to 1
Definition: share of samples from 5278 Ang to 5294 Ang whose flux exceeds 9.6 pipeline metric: 0.62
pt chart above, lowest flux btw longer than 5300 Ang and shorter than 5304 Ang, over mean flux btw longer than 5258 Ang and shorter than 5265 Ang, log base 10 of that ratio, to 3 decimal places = 0.026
